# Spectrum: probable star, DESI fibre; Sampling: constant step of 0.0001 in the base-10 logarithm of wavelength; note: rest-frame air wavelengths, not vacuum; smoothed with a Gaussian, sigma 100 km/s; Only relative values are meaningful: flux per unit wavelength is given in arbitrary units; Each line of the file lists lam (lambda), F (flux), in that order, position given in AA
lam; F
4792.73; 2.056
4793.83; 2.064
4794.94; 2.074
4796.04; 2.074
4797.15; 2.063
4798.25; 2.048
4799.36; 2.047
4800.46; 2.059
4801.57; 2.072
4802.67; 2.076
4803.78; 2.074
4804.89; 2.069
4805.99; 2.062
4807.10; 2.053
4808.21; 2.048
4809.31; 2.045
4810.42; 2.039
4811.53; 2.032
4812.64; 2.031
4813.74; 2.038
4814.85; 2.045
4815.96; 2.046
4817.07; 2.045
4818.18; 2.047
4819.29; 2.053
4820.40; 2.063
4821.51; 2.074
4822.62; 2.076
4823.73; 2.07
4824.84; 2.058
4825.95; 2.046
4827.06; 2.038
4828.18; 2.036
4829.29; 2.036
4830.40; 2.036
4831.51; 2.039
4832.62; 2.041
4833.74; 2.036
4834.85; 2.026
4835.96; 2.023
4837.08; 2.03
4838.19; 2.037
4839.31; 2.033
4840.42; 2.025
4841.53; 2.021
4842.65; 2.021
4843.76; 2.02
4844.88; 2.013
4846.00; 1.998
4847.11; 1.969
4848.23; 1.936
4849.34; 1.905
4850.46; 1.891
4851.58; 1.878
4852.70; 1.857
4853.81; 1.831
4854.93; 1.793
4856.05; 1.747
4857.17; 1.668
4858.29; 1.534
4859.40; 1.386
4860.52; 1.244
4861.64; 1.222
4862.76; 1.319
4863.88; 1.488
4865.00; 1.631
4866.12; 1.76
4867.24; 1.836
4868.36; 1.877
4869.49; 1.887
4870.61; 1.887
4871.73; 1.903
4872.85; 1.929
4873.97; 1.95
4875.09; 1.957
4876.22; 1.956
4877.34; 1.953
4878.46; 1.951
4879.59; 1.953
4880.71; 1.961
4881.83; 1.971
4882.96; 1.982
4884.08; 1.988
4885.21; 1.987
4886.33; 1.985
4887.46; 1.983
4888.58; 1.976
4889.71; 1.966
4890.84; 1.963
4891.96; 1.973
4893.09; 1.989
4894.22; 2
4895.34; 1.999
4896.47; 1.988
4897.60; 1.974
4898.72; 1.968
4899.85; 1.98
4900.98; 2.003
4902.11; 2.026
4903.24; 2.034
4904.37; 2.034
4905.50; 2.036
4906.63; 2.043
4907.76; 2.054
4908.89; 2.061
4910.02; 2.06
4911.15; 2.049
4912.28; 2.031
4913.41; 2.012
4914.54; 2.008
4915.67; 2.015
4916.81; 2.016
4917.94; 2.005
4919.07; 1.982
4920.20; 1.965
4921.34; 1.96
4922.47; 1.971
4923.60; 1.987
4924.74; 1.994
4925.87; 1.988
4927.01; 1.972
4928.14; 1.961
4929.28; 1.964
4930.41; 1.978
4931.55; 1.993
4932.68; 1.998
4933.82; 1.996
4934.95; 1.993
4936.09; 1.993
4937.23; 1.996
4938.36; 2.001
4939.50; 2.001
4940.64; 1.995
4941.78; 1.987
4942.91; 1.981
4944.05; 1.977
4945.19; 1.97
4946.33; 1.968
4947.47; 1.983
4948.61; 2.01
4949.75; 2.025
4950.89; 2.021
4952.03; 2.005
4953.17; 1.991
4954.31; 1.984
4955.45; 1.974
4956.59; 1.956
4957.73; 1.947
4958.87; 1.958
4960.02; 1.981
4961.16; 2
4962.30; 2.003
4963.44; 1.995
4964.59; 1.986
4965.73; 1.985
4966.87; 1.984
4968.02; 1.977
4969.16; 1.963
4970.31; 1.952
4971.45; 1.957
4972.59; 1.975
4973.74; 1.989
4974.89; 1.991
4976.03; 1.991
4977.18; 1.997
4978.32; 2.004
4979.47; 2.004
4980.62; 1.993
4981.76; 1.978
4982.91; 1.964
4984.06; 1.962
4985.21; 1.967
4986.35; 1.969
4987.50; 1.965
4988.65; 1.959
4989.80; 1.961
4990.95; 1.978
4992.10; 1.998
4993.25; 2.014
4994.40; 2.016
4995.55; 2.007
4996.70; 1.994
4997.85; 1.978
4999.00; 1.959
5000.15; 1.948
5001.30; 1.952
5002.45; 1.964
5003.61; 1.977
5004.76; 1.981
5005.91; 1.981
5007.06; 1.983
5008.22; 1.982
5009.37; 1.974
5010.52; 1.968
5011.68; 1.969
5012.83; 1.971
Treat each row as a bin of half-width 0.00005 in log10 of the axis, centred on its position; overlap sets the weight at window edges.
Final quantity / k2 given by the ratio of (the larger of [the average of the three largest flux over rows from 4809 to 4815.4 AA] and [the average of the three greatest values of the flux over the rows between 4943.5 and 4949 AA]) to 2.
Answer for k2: 1.02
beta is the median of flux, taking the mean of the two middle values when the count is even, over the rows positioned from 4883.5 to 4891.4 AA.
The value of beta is 1.98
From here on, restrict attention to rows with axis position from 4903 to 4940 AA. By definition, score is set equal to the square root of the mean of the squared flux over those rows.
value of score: 2.00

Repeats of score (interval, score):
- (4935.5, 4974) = 1.98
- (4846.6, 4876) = 1.76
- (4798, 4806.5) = 2.06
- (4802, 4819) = 2.05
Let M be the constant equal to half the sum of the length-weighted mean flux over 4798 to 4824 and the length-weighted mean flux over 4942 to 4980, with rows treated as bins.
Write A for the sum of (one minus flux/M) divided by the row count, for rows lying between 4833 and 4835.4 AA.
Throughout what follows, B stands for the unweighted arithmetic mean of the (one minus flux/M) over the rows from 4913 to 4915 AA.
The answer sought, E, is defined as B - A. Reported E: 0.010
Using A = -0.006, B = 0.005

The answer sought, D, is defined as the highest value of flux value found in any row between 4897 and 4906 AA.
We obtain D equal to 2.036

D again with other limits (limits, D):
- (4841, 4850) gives 2.021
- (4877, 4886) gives 1.988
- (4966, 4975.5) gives 1.991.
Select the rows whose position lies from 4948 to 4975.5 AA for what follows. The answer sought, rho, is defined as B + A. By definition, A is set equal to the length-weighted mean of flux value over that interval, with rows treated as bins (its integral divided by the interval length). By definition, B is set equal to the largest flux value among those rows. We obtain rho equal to 4.01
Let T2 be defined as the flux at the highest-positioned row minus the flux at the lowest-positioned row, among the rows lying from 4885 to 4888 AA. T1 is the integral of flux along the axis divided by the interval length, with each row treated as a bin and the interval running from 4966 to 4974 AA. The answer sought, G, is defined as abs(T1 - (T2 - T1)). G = 3.95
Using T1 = 1.97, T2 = -0.004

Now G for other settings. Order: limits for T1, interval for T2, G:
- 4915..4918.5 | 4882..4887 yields 4.02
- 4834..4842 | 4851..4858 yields 4.27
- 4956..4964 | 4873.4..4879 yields 3.96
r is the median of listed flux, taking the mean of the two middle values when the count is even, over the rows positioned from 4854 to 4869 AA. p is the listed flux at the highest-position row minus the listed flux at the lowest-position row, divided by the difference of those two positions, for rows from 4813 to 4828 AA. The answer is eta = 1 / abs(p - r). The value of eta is 0.613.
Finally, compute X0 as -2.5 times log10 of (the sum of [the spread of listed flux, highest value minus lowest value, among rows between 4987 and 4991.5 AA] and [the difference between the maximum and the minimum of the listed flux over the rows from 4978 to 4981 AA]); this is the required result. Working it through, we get 3.8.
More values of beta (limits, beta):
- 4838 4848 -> 2.02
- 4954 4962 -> 1.97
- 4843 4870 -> 1.83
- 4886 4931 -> 1.99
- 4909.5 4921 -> 2.01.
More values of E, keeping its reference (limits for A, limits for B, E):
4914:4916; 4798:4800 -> -0.018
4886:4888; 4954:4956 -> 0.002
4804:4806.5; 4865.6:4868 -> 0.132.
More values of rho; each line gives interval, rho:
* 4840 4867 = 3.78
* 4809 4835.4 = 4.12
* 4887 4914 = 4.07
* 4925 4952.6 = 4.01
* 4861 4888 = 3.83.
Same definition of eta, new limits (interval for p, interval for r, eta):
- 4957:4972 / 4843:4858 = 0.529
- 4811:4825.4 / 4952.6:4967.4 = 0.505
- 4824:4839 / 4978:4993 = 0.507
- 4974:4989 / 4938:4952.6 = 0.501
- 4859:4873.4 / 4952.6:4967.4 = 0.515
